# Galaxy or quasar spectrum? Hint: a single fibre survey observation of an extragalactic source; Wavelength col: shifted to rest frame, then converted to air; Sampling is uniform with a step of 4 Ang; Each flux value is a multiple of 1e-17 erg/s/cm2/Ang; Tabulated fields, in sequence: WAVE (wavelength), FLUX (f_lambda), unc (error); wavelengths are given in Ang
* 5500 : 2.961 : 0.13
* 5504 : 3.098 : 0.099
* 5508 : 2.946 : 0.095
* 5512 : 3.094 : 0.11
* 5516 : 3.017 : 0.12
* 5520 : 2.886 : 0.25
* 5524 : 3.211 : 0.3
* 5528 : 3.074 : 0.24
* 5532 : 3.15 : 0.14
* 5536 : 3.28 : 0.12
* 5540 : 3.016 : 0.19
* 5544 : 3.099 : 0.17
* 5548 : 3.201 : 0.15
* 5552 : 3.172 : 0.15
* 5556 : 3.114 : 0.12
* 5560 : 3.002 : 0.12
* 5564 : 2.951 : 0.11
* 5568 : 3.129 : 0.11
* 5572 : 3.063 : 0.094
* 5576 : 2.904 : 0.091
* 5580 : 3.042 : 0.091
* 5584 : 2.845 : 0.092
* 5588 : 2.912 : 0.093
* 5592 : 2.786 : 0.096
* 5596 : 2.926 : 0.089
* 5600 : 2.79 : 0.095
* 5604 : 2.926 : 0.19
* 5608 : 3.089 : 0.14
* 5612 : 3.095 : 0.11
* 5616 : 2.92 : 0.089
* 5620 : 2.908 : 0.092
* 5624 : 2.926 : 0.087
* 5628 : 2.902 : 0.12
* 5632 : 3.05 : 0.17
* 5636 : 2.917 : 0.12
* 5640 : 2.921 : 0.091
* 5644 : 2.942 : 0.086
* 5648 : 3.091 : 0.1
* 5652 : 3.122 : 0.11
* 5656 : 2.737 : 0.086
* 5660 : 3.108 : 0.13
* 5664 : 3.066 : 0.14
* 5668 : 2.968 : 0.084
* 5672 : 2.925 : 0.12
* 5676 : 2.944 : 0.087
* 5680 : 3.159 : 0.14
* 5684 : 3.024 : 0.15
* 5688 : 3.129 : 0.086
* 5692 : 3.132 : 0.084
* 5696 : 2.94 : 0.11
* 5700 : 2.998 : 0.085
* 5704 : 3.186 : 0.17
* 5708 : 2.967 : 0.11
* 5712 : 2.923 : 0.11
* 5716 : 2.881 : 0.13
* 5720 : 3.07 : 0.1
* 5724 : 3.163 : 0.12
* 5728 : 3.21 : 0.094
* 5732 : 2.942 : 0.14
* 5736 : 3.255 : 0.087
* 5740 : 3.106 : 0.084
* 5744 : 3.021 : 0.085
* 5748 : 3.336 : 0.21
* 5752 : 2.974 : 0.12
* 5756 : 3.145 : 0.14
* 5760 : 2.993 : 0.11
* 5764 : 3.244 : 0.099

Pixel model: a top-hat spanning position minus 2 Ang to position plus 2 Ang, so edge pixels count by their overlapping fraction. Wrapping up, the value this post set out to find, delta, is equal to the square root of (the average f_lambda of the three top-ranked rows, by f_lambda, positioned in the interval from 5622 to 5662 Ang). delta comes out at 1.76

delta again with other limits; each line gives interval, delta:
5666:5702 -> 1.77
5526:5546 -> 1.78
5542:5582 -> 1.78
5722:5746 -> 1.79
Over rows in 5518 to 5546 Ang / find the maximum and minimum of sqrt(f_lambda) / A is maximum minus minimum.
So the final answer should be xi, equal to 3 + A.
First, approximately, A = 0.11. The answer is 3.11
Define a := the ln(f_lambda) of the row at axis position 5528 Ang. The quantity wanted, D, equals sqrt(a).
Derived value 1.06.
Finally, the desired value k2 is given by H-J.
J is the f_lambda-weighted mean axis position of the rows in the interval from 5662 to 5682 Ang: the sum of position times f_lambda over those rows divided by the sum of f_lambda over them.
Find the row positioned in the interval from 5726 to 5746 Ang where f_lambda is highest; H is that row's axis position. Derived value 64.0 Ang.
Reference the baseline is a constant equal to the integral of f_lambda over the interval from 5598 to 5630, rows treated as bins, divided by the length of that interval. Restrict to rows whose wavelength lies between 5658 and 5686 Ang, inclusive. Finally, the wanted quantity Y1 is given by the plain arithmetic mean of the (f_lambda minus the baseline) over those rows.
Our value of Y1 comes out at 0.08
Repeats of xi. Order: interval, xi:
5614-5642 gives 3.04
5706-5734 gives 3.09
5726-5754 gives 3.11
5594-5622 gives 3.09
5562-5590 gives 3.08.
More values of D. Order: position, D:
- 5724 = 1.07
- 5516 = 1.05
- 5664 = 1.06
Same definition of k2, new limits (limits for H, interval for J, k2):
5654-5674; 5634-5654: 15.8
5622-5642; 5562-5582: 60.0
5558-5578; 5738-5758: -180.0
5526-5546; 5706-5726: -180.1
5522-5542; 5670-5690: -144.1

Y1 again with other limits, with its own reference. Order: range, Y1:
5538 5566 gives 0.13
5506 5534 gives 0.11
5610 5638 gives 0.02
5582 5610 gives -0.05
